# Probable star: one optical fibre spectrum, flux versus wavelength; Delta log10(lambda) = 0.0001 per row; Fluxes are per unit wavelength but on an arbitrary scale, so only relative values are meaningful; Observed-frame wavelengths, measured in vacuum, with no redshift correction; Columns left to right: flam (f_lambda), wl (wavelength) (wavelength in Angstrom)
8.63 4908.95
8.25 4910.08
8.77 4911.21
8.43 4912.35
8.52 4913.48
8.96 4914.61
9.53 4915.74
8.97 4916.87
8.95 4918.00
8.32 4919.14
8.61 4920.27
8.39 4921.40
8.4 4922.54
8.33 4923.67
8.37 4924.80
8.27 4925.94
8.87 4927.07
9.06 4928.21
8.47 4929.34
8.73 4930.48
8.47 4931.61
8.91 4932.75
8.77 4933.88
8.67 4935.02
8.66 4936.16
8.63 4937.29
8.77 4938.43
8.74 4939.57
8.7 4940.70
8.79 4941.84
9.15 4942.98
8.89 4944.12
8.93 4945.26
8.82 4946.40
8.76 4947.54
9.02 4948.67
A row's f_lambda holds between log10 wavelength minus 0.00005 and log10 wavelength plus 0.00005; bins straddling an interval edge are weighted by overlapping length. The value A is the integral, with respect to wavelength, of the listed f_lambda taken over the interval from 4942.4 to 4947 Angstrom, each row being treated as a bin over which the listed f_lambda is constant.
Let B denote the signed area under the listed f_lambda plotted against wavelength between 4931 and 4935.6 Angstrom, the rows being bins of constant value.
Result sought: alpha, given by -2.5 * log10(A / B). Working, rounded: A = 41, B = 40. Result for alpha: -0.03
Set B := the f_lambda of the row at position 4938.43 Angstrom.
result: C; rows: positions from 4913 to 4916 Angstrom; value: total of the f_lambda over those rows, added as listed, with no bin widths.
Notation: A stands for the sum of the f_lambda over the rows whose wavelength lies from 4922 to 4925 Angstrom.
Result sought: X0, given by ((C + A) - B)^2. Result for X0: 1878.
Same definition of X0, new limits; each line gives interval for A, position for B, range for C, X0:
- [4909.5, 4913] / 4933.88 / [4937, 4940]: 1834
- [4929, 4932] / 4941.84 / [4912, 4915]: 1831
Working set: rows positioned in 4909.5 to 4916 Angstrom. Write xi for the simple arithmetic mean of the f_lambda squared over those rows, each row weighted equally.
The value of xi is 77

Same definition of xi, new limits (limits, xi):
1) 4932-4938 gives 76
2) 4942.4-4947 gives 80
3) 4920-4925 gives 71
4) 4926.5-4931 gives 77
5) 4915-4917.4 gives 86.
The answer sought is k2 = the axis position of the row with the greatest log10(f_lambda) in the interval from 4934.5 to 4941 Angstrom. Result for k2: 4938.43 Angstrom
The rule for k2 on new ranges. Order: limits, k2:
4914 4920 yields 4915.74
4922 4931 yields 4928.21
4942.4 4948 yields 4942.98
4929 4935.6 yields 4932.75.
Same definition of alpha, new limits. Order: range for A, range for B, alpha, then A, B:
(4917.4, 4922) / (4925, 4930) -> 0.10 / 39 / 43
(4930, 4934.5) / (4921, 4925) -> -0.17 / 39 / 33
